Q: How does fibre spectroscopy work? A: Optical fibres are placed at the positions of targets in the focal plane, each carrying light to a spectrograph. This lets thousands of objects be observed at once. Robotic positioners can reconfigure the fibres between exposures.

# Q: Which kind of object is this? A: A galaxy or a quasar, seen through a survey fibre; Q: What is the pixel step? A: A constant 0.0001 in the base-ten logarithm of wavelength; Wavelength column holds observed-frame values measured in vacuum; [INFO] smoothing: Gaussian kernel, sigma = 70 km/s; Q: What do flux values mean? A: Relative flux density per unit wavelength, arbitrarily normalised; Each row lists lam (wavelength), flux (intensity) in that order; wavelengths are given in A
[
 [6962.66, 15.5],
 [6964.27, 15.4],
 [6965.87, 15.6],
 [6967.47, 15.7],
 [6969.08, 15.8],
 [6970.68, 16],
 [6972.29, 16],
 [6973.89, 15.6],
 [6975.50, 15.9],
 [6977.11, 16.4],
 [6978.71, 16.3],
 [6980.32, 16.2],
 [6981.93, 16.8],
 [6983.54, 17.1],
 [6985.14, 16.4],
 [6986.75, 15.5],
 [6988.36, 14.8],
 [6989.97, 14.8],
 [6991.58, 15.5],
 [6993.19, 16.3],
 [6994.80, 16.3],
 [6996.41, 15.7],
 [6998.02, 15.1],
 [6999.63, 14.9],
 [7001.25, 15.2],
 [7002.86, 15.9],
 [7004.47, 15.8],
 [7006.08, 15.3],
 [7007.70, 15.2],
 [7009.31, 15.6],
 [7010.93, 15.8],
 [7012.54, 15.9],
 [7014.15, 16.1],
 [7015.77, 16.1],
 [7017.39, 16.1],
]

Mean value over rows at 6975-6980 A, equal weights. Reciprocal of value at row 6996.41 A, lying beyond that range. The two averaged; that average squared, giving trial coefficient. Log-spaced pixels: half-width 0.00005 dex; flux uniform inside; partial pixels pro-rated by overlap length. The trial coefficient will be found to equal 66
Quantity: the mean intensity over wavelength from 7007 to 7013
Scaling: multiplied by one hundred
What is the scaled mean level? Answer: 1562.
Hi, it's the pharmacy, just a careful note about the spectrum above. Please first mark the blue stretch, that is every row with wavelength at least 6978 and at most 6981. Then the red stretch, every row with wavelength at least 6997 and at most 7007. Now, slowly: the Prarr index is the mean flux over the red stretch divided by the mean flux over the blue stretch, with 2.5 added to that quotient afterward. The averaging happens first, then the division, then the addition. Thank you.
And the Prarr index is 3.45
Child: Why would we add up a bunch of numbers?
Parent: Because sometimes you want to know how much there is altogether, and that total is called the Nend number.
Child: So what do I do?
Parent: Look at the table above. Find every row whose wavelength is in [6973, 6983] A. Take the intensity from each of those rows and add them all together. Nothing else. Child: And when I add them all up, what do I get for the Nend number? 97.2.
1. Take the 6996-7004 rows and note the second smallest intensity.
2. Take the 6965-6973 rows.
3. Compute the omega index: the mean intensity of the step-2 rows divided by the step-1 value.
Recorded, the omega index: 1.05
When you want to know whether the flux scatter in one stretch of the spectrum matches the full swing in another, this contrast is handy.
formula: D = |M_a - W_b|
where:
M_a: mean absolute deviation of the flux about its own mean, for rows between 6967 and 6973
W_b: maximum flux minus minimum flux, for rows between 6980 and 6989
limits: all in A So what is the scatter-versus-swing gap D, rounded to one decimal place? 2.2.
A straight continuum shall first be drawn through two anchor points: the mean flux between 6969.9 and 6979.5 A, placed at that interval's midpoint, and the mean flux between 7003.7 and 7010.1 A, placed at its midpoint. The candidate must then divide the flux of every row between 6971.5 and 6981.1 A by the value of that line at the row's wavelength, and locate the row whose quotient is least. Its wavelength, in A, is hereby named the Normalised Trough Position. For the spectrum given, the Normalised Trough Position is 6973.89 A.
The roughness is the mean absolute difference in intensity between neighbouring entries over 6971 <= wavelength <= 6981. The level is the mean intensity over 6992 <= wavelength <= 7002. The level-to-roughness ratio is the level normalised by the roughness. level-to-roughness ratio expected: 56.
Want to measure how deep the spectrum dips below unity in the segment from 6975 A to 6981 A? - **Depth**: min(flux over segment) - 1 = 14.9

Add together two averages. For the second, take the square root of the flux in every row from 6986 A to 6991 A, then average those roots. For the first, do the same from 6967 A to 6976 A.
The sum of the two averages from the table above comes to 7.86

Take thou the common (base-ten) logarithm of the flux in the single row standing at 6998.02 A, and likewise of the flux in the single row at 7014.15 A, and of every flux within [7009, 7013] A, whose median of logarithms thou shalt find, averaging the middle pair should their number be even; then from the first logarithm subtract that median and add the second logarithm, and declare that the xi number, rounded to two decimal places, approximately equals 1.19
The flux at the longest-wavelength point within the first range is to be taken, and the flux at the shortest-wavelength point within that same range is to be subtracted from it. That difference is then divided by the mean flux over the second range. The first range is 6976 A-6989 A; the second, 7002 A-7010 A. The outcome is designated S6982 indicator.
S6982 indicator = -0.10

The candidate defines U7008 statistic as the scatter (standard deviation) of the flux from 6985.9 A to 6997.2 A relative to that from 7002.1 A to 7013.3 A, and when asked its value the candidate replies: 2.1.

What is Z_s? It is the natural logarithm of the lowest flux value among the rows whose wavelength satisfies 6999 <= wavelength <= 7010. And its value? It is 2.70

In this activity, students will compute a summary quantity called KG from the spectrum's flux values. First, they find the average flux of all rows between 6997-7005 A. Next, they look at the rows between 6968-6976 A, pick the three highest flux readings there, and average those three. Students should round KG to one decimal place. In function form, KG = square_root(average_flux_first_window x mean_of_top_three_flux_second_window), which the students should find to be 15.7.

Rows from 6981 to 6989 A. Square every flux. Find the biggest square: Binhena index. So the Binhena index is 292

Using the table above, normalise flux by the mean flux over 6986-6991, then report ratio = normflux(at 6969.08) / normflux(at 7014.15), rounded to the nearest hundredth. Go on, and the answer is 0.98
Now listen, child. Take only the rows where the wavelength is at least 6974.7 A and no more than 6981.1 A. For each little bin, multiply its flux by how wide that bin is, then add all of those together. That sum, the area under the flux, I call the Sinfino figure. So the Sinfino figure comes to 104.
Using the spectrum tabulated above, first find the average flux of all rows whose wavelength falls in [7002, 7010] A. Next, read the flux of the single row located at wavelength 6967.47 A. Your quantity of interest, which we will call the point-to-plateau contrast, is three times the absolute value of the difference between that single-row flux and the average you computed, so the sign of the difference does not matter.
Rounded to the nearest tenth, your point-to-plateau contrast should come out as 0.4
